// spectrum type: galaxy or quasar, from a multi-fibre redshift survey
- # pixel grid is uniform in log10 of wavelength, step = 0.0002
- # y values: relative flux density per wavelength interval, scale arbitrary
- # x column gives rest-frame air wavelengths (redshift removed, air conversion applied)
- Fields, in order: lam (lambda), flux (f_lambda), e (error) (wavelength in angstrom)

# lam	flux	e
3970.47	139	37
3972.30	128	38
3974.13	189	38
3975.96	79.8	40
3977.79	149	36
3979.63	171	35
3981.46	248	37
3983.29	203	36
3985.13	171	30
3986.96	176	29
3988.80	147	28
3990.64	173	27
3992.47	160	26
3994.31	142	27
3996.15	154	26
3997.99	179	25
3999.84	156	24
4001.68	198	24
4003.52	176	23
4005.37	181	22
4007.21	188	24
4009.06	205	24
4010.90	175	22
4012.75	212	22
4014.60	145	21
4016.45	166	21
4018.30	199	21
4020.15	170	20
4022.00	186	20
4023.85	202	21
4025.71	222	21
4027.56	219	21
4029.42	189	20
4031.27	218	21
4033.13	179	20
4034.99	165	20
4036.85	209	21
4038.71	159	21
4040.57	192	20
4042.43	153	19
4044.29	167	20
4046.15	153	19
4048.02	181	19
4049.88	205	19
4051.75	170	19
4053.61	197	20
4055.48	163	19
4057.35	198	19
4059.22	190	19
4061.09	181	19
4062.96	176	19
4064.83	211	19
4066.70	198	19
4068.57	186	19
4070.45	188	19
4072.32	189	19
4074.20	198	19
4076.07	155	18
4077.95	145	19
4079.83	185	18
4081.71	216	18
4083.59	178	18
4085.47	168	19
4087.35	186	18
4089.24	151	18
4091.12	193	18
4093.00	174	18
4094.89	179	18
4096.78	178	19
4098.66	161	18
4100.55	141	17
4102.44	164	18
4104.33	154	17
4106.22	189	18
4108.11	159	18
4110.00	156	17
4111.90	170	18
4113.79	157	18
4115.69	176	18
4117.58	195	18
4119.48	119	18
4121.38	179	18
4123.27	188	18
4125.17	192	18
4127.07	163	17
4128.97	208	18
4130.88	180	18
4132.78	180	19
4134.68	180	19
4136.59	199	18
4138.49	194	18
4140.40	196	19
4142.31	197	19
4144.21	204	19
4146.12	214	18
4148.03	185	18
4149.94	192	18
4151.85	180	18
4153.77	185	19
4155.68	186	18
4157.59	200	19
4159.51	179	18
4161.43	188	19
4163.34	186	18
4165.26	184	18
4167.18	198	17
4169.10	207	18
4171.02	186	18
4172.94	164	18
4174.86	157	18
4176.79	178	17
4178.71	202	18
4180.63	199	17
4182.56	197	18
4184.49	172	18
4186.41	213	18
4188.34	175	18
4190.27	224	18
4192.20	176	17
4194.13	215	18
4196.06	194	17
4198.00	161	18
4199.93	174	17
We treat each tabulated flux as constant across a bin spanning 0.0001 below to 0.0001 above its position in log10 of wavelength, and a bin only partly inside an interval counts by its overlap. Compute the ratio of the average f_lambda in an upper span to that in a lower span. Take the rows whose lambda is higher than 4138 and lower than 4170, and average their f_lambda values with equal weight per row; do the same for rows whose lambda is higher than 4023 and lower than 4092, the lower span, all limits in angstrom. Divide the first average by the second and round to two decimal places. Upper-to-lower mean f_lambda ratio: 1.04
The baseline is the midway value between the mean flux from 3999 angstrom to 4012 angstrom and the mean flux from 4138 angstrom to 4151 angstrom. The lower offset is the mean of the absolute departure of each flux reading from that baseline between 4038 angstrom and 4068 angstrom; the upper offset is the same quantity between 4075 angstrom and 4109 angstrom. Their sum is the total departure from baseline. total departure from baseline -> 39.2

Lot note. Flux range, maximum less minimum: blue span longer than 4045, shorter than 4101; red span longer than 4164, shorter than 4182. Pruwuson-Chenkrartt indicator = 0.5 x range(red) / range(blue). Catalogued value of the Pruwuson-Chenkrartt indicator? 0.33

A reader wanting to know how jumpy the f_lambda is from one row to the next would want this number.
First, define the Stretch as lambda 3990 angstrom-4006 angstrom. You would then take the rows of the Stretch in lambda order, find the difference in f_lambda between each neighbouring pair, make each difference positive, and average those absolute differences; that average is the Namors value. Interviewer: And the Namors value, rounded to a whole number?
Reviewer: 20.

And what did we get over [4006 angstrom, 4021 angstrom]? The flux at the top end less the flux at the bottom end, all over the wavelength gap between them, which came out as -1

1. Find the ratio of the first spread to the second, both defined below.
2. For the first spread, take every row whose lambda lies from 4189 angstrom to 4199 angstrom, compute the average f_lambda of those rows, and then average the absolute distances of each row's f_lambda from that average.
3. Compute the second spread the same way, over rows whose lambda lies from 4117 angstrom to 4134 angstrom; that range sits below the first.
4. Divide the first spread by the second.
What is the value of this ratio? 1.2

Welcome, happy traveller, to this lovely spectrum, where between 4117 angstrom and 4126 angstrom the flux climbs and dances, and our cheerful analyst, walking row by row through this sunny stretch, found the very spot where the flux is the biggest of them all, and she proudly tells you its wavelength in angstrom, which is 4117.58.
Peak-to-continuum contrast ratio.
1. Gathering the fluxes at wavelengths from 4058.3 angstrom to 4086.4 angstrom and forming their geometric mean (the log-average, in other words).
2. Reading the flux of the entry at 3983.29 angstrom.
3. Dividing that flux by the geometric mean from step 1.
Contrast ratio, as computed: 1.11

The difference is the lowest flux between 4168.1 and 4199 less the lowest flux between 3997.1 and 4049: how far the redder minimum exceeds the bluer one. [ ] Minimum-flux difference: 12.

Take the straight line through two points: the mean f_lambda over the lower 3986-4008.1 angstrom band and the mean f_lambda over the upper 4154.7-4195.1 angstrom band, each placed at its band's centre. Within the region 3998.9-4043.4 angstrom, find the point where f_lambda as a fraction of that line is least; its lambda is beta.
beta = 4014.60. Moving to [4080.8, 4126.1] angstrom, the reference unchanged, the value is 4119.48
